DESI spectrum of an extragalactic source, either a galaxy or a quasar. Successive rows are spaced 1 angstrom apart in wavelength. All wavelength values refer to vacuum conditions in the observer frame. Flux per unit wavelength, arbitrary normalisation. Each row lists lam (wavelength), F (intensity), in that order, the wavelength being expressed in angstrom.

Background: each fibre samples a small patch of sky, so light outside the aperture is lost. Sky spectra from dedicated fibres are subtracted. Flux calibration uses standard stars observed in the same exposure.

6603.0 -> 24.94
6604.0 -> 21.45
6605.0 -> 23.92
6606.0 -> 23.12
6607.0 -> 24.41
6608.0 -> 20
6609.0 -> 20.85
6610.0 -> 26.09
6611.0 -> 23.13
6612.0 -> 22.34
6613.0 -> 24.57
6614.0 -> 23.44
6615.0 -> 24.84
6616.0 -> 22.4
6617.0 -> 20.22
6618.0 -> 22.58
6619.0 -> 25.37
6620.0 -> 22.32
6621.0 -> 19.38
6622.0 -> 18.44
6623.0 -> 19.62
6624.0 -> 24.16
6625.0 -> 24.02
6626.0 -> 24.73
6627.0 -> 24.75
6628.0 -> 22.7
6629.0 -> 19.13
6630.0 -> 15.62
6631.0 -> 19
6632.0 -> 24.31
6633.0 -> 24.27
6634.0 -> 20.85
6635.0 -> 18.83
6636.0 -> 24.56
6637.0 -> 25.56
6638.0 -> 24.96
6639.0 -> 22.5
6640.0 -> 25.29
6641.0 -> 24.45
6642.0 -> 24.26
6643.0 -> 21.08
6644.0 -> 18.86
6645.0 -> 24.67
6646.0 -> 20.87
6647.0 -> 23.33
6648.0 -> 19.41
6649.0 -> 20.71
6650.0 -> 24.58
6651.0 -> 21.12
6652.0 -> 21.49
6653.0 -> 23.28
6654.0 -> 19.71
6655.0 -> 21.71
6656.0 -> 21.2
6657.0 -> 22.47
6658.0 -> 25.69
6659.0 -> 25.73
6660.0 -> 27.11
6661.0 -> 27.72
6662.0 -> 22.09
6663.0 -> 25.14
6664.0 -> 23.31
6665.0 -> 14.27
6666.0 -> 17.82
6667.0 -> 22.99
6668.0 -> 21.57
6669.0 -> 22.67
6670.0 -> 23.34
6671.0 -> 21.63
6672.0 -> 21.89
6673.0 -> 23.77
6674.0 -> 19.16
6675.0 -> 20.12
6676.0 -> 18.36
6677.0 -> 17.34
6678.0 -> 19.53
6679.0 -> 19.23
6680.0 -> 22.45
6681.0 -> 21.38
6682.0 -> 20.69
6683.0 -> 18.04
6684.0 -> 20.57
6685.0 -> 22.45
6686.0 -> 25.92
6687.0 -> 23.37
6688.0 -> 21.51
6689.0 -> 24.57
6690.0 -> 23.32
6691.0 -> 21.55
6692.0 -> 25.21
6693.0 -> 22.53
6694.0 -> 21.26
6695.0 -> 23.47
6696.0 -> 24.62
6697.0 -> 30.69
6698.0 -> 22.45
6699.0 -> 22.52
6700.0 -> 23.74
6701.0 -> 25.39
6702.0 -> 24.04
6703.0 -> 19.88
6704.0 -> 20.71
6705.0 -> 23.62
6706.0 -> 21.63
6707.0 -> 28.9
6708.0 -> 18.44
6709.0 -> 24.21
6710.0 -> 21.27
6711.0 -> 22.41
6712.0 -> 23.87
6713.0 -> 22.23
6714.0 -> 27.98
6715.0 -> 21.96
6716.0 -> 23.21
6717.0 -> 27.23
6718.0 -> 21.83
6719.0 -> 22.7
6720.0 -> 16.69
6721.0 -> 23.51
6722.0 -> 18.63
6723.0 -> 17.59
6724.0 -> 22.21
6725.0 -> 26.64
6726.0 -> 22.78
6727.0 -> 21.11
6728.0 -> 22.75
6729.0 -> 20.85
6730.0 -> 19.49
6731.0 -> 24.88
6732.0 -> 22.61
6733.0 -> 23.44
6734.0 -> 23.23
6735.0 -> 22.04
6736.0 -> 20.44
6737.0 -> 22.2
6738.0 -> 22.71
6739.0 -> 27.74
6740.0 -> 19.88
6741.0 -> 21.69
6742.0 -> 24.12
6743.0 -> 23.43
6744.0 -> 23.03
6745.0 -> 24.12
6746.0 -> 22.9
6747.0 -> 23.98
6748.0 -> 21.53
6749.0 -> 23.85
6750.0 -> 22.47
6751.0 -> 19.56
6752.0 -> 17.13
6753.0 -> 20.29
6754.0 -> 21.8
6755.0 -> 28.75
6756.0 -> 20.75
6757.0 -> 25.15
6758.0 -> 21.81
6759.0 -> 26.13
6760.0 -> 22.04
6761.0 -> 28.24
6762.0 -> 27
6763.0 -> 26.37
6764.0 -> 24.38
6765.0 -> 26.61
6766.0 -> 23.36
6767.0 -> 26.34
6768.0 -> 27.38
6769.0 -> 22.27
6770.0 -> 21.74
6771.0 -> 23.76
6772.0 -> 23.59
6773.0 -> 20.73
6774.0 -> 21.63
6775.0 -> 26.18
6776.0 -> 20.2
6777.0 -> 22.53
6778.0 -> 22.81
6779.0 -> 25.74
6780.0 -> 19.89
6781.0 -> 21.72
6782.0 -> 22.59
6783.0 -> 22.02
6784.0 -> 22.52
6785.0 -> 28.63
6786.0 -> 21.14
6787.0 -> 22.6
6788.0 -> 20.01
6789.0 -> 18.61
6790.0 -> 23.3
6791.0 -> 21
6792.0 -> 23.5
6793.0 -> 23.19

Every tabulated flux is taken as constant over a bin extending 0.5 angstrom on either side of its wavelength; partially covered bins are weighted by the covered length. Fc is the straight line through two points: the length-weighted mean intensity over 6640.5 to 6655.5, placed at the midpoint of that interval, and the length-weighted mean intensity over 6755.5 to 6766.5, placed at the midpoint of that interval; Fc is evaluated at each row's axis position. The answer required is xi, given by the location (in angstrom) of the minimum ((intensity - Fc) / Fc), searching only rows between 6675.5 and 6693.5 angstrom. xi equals 6677.0 angstrom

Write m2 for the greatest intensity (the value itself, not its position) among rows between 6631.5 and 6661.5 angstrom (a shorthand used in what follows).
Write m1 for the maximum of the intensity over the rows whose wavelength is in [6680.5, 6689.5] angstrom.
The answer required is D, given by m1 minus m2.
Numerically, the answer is -1.8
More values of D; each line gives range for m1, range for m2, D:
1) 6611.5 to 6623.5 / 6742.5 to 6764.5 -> -3.4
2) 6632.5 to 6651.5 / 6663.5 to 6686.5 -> -0.4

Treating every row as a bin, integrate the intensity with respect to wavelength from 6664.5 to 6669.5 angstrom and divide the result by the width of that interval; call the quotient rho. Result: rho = 19.9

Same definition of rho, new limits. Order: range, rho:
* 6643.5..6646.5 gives 21.5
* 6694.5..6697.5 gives 26.3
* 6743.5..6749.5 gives 23.2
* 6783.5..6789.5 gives 22.3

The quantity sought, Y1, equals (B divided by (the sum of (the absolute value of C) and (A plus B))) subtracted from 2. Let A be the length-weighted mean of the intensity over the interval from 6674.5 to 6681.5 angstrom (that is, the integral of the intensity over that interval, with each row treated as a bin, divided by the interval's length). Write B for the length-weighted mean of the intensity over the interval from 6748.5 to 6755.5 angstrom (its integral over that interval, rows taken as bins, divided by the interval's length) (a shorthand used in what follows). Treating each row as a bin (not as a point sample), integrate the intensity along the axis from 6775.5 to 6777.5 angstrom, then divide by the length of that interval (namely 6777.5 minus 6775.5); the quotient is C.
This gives 1.65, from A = 20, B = 22.0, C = 21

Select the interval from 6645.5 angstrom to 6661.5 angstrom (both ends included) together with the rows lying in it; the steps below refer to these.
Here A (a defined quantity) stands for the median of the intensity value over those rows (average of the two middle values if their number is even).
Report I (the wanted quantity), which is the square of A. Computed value 488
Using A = 22.1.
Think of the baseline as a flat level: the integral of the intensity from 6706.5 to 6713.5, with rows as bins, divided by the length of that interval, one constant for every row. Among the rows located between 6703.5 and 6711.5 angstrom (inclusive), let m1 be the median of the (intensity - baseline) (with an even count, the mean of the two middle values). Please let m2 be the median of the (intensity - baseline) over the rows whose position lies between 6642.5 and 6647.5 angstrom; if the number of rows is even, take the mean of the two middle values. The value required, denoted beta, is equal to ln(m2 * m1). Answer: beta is 0.7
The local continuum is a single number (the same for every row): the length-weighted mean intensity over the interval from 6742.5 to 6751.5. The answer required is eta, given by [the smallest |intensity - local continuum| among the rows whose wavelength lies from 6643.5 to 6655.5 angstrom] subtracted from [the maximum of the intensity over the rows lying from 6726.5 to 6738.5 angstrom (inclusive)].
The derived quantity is 24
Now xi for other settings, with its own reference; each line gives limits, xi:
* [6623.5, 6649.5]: 6630.0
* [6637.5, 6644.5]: 6644.0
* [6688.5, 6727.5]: 6720.0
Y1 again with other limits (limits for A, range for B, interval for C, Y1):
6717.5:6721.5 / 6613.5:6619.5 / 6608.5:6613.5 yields 1.66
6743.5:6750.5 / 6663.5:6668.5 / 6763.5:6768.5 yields 1.71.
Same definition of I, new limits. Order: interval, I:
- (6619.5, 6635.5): 466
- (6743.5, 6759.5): 515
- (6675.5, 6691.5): 460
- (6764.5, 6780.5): 533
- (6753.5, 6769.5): 657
